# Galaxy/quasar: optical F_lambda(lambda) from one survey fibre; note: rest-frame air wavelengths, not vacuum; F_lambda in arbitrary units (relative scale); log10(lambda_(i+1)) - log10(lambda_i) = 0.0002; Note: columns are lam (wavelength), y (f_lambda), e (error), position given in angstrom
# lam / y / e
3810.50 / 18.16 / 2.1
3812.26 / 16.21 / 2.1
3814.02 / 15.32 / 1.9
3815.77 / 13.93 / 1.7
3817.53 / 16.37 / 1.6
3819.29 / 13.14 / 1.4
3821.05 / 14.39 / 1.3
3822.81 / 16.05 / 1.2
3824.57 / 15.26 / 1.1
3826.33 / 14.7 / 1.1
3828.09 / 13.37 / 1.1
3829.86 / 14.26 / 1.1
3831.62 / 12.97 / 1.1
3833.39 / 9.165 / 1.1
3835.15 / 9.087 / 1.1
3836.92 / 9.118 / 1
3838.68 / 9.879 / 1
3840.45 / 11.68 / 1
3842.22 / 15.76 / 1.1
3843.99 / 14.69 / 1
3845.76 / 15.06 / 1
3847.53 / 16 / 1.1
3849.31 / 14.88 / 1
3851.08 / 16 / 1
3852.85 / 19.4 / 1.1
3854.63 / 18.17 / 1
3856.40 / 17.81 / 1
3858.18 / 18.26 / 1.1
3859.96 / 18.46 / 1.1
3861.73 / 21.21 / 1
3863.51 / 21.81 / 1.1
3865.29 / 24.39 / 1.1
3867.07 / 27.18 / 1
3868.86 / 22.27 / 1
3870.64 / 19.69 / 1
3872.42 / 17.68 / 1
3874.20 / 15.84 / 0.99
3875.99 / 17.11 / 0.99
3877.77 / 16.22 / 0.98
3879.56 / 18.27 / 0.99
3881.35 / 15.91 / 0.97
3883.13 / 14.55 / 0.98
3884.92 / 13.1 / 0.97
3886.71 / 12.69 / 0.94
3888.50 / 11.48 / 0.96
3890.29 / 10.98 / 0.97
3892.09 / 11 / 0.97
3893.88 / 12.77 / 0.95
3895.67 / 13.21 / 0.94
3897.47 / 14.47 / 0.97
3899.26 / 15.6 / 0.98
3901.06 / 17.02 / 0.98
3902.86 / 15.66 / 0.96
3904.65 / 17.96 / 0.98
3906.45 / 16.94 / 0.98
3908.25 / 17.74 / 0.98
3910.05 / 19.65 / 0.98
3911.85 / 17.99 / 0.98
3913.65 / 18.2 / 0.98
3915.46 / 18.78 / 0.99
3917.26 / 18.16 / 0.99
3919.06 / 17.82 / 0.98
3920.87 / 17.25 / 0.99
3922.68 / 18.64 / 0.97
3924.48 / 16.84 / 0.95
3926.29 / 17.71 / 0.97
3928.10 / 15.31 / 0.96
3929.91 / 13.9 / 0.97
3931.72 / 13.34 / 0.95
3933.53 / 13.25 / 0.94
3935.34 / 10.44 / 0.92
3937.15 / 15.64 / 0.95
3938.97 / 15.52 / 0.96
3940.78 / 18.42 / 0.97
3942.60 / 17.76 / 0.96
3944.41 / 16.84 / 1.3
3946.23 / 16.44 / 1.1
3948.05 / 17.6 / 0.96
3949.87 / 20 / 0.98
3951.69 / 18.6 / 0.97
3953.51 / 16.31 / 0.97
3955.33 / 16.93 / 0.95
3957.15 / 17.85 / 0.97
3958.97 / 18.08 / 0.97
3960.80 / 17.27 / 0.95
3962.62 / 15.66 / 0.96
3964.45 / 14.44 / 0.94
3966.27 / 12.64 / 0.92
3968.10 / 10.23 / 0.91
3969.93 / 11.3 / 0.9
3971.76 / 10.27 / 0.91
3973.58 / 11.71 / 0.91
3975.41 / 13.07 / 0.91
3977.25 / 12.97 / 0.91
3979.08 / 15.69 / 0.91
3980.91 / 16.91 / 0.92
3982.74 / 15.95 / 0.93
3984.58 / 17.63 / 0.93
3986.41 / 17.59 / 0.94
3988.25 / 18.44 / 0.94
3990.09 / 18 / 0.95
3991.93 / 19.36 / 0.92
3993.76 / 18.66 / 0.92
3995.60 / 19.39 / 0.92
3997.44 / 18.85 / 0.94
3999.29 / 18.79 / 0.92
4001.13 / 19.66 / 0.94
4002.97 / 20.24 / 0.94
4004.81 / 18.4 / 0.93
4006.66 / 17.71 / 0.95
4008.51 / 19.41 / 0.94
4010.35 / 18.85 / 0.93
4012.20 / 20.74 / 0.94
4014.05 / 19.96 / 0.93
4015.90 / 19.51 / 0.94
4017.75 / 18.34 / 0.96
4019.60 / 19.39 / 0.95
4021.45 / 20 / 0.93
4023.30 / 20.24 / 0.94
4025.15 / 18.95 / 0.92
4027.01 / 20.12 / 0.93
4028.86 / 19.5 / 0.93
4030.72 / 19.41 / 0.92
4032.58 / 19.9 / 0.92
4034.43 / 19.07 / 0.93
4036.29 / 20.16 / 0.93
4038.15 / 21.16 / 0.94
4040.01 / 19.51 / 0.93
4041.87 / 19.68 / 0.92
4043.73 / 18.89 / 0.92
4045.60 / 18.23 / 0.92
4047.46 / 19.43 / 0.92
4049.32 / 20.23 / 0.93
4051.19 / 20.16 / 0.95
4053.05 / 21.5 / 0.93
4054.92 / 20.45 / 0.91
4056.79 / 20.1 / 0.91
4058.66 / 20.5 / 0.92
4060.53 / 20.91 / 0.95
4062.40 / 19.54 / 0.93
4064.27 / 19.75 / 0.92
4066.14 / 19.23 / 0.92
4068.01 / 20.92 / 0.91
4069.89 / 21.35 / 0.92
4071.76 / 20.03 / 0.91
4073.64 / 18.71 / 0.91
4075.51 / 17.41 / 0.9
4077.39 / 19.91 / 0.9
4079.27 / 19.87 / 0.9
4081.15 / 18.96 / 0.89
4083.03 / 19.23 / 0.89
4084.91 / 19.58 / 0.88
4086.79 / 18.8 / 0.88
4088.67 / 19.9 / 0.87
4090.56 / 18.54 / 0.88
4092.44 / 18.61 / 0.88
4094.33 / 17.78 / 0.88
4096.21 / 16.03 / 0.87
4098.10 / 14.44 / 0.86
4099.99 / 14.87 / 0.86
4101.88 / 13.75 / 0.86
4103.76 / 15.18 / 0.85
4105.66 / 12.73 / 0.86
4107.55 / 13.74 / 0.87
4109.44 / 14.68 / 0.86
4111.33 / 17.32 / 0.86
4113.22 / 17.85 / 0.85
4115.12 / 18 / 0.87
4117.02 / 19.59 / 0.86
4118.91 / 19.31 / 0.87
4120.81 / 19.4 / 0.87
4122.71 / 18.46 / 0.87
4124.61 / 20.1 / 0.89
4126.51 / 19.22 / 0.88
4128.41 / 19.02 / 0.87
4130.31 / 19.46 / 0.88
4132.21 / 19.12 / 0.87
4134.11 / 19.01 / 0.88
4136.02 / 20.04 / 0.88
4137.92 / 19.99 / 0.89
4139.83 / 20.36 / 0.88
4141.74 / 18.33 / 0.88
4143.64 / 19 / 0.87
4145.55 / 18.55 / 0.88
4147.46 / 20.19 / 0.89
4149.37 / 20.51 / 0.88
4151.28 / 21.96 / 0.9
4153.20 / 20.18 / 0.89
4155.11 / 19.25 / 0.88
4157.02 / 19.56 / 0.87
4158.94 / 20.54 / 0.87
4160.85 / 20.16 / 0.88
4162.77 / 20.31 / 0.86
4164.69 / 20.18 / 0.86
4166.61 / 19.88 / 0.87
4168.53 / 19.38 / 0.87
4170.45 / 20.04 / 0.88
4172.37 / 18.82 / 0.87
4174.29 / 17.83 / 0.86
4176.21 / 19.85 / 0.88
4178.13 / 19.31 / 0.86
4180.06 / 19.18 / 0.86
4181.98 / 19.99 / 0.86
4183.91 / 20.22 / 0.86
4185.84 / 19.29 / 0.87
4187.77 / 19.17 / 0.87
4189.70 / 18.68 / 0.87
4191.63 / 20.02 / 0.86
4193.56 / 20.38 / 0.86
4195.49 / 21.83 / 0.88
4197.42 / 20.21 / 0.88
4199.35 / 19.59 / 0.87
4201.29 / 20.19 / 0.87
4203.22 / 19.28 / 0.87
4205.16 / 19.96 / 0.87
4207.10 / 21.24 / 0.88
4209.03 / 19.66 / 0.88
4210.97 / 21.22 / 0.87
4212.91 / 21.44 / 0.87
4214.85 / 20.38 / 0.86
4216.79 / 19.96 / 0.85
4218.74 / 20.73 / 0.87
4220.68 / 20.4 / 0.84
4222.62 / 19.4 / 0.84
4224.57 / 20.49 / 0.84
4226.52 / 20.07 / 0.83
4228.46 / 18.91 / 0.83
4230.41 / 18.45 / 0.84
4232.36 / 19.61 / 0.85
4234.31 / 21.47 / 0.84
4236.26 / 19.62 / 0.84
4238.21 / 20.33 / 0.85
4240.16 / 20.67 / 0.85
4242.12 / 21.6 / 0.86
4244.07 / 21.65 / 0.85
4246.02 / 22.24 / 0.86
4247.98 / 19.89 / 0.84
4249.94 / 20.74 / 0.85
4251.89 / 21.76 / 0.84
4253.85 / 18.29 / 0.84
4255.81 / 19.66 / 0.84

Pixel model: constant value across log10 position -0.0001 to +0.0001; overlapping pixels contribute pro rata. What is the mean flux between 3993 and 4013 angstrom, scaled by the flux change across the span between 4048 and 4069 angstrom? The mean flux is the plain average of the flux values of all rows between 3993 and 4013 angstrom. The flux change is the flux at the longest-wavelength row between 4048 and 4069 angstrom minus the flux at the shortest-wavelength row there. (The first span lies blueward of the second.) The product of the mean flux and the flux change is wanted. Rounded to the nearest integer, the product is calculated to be 13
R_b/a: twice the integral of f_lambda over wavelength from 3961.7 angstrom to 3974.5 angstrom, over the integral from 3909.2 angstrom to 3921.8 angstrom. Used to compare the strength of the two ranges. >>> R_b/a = 1.37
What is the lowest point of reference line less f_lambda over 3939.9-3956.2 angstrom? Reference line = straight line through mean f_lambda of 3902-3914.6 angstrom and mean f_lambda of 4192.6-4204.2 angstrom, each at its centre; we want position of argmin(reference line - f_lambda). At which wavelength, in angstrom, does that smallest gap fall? 3949.87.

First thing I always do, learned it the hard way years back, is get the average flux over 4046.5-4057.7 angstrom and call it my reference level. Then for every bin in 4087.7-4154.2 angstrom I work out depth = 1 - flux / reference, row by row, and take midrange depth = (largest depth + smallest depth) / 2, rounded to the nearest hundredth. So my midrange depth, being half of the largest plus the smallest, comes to 0.15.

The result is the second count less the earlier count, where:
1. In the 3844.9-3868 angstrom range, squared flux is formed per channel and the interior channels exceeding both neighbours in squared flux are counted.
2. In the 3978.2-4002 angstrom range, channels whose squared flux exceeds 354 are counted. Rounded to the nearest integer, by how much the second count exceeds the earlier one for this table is 2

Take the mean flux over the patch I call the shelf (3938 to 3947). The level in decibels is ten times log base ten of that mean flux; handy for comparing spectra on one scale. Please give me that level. 12.3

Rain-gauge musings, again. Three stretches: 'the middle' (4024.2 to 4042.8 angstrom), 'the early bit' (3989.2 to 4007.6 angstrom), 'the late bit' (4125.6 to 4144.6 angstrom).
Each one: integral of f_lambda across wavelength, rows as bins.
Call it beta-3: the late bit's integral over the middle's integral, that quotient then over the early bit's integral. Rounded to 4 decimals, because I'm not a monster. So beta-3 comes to 0.0029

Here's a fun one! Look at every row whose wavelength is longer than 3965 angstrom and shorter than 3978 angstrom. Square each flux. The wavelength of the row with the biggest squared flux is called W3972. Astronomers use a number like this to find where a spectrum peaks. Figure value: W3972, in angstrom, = 3975.41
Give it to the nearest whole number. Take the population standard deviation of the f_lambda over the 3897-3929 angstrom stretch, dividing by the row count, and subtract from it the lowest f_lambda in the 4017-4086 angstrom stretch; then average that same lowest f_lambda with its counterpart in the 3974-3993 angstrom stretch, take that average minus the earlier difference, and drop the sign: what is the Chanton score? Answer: 31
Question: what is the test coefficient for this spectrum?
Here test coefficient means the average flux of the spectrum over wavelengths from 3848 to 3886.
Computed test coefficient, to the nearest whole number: 18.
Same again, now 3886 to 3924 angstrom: 16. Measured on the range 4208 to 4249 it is 20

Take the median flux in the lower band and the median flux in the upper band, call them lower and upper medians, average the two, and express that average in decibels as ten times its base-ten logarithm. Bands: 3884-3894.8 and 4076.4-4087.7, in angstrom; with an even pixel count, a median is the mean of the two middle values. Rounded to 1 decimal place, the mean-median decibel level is 12.0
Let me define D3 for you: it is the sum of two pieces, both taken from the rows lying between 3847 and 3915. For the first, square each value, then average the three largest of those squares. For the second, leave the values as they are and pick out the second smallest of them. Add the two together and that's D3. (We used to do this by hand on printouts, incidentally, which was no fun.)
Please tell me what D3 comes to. 621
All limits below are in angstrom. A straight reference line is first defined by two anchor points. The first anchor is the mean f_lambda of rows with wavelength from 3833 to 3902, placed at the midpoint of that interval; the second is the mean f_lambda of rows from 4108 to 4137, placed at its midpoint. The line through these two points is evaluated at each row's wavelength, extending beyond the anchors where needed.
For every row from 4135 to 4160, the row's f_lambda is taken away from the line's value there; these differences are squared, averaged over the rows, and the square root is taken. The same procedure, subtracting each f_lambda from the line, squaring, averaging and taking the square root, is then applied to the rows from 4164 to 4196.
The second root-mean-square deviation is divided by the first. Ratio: 0.68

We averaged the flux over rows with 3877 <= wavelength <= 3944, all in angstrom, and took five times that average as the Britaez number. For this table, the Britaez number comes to 78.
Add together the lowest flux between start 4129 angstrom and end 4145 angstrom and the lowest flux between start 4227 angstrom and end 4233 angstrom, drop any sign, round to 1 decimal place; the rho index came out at 36.8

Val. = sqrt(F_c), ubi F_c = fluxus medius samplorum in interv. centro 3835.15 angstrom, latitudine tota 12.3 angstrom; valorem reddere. 3.30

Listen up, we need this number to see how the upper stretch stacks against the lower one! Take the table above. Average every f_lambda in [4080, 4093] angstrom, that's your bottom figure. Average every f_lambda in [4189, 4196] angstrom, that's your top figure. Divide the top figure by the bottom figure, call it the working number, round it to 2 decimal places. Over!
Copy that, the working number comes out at 1.06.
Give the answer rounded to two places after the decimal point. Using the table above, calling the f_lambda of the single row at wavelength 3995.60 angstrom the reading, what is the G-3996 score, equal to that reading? 19.39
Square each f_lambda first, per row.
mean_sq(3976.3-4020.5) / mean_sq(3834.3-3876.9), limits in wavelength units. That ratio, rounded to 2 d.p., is 1.08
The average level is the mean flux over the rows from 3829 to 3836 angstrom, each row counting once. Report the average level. 11.4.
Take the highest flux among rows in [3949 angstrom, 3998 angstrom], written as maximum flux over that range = 20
